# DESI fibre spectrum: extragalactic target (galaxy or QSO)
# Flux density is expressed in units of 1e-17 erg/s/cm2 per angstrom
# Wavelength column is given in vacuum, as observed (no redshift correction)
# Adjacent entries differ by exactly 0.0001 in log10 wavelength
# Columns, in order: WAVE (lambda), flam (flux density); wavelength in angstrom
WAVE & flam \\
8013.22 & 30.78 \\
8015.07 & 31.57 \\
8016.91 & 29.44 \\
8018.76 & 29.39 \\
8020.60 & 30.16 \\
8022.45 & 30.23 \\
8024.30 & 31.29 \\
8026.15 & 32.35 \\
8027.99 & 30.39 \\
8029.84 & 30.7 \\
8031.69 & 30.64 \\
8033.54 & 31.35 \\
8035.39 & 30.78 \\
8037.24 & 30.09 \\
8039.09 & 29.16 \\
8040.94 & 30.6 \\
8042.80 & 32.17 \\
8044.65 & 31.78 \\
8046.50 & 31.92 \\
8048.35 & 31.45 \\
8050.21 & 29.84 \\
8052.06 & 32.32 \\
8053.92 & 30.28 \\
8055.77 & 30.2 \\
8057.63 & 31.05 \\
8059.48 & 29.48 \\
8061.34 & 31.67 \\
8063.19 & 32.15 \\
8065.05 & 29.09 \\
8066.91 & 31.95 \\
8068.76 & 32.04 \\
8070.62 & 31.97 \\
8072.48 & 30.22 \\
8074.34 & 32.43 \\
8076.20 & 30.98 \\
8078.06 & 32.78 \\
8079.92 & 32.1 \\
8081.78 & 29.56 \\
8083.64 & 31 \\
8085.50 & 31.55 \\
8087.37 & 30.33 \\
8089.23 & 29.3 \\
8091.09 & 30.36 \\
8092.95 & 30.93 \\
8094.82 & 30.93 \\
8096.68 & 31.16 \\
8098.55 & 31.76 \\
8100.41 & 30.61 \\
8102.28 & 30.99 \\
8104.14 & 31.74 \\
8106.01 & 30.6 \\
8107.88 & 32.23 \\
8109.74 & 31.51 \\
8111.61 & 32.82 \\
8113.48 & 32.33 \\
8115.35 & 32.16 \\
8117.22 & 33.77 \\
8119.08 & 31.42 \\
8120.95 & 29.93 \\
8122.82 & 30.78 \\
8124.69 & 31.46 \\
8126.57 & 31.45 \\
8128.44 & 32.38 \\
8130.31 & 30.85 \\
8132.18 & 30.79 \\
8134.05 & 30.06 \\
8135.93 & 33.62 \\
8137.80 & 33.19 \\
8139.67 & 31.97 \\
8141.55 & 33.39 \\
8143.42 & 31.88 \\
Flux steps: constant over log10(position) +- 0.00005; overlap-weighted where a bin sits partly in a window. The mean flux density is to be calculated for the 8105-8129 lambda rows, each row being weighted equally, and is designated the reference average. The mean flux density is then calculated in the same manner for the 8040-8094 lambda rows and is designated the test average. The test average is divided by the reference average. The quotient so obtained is 0.98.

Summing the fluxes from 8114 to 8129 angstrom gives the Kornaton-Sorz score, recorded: 253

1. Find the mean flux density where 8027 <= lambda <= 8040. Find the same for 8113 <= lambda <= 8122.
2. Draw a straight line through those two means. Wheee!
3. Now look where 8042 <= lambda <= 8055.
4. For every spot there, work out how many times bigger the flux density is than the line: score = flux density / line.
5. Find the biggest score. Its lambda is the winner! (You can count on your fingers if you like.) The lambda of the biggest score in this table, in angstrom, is 8042.80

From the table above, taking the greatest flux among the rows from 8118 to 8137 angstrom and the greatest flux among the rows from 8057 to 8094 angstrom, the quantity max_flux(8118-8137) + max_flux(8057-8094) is 66.4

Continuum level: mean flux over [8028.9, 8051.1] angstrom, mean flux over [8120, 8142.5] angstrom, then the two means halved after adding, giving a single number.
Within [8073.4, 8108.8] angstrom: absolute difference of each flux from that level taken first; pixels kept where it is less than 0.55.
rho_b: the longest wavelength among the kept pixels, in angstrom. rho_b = 8104.14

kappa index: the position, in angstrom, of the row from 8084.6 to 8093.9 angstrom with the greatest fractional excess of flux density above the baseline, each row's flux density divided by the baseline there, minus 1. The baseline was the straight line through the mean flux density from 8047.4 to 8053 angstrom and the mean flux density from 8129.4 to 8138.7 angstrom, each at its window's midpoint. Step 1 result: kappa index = 8085.50 angstrom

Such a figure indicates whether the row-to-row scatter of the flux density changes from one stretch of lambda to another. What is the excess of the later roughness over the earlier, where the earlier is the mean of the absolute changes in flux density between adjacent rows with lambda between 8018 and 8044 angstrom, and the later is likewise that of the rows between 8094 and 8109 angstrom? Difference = 0.0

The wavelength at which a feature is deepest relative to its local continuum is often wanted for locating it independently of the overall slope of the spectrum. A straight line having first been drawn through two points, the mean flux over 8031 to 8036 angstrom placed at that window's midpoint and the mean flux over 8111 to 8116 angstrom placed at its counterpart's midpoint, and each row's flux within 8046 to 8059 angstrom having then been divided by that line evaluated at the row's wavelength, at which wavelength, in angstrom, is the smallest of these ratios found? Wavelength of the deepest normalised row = 8050.21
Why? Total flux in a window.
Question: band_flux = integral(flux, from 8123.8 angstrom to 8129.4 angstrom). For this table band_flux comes 178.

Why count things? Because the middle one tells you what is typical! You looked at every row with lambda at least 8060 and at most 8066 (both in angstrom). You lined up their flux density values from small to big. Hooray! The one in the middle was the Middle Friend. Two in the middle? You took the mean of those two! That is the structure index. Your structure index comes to 31.7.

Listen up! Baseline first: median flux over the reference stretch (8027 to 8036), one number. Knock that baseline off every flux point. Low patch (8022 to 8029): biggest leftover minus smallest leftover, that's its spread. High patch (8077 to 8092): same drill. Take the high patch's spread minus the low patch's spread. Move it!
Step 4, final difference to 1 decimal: 1.4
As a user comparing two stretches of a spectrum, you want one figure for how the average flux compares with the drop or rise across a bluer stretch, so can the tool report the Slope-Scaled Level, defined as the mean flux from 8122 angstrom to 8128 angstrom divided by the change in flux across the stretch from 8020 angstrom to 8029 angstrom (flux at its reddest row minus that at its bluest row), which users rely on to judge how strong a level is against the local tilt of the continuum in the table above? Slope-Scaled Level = 136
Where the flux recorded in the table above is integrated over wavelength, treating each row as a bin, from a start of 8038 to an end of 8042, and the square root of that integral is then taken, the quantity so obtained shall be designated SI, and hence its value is 11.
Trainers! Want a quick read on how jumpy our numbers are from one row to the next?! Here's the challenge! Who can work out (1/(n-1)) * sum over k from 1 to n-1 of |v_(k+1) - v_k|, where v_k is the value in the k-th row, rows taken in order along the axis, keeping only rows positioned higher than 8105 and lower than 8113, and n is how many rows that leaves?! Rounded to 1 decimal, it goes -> 1.2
